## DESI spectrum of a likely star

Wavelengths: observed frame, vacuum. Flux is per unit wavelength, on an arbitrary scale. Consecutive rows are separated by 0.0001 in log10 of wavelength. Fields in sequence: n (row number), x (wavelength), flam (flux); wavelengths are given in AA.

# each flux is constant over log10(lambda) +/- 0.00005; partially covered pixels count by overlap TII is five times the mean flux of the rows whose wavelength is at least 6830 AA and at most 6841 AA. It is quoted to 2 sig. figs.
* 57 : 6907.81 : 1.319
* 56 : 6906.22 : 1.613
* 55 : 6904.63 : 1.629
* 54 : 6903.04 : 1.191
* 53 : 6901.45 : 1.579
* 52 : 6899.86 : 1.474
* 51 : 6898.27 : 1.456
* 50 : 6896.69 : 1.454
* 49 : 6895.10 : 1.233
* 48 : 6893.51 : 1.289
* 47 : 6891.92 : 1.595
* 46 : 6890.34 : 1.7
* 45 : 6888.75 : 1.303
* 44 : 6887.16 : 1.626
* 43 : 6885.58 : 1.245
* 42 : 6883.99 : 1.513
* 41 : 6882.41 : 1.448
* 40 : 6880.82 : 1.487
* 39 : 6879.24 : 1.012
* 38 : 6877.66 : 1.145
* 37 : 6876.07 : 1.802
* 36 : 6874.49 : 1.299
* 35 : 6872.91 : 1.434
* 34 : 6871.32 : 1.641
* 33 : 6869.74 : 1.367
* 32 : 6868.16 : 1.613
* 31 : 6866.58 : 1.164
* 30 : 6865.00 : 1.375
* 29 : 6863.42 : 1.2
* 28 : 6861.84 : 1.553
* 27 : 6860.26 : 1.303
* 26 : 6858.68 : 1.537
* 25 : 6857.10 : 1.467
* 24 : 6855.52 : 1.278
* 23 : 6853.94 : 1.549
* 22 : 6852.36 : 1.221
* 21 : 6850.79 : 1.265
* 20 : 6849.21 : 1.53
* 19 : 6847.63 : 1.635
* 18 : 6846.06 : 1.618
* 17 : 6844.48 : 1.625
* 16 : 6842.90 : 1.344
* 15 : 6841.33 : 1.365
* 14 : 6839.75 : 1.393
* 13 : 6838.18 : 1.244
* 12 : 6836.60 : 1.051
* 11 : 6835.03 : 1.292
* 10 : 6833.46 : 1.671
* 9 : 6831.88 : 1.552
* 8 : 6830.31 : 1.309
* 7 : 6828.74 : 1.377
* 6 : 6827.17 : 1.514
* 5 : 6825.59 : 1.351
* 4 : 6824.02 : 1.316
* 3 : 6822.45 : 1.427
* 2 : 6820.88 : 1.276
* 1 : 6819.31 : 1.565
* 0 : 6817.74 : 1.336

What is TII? 6.8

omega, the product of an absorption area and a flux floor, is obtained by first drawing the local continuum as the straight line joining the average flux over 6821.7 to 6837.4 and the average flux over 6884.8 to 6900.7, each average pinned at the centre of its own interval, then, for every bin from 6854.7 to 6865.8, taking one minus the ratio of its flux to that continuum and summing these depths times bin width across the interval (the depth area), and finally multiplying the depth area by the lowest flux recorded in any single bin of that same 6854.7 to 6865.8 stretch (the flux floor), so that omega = 0.2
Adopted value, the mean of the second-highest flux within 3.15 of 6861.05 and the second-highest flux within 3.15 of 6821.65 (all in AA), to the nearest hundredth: 1.48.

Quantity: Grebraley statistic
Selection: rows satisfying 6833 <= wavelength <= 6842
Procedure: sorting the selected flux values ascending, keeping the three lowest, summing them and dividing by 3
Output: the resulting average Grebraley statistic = 1.20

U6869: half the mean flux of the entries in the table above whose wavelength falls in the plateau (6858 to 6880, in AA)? 0.694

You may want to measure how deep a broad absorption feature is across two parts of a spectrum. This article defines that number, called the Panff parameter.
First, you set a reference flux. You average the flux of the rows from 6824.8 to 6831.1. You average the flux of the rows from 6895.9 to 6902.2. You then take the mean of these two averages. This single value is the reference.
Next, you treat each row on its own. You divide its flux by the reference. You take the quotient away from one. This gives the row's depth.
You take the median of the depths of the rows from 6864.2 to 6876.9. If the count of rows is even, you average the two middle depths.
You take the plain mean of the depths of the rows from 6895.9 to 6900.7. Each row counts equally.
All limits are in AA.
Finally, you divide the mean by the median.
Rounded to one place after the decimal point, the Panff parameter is -0.6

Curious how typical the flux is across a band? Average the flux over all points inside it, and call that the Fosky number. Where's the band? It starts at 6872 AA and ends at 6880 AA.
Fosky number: 1.34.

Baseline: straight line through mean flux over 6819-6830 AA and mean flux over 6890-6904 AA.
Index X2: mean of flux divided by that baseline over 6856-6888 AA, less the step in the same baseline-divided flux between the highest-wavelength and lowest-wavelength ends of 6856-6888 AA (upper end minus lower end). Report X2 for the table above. 0.89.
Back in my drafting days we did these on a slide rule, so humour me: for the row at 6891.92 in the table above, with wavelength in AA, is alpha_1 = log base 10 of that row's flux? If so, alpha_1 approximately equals 0.203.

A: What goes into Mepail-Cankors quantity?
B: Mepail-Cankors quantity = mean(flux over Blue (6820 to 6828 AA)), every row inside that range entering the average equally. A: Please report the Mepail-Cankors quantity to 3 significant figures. 1.38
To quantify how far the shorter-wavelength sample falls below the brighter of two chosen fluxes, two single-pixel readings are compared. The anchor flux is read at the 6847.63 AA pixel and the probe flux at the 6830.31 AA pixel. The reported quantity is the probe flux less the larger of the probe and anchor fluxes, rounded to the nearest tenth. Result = -0.3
